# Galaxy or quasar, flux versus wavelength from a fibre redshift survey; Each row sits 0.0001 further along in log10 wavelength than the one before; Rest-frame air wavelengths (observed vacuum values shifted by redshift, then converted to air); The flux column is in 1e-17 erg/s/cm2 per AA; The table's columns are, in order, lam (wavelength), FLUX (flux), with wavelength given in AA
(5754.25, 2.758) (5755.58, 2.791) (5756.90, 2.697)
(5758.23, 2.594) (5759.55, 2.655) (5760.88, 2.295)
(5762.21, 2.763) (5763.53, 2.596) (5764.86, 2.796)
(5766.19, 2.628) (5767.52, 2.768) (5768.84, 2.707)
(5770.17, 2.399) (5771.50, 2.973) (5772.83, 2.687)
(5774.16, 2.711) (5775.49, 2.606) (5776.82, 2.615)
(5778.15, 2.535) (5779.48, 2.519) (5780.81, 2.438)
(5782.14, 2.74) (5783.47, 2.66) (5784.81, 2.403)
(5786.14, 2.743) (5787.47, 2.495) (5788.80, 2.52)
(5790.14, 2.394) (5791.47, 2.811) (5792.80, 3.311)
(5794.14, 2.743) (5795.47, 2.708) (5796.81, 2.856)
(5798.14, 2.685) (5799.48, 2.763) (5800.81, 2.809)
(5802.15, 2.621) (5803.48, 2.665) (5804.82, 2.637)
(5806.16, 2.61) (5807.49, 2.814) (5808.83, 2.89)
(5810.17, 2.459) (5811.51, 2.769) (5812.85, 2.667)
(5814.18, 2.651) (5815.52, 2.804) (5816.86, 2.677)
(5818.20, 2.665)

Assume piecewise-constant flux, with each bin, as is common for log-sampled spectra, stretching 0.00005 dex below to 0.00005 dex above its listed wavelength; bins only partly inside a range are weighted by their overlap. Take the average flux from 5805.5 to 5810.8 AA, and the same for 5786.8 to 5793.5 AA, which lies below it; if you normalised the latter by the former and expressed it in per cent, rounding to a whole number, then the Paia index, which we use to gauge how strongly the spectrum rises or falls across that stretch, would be 100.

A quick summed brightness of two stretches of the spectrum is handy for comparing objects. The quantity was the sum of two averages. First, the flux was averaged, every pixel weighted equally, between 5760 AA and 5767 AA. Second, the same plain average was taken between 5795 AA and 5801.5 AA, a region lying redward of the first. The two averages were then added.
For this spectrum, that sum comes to 5.38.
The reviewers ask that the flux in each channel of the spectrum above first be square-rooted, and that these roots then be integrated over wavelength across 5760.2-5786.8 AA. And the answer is 43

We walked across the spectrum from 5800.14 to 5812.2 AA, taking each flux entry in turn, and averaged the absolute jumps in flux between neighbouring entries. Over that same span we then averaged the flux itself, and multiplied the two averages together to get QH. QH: 0.44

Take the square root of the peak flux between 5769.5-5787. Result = 1.72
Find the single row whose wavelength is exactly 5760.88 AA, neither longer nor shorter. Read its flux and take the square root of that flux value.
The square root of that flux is 1.51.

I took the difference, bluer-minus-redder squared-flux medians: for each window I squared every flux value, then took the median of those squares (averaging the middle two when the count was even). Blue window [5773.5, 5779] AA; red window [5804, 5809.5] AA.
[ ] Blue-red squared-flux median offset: -0.62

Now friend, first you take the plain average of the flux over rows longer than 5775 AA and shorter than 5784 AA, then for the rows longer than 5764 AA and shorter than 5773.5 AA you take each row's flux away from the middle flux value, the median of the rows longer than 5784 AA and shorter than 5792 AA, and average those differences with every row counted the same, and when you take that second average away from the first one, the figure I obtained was 2.79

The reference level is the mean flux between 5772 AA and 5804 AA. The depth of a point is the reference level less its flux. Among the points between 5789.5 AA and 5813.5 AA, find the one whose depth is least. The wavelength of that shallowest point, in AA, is 5792.80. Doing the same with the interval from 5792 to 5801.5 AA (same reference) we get 5792.80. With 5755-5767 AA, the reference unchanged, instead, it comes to 5764.86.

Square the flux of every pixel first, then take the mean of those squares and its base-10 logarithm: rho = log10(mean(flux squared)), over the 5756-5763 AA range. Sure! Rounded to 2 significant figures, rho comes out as 0.83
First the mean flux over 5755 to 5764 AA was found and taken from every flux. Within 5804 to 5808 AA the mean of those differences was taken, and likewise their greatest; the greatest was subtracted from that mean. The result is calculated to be -0.13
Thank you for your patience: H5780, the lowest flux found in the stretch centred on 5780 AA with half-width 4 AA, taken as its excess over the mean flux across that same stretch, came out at -0.147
